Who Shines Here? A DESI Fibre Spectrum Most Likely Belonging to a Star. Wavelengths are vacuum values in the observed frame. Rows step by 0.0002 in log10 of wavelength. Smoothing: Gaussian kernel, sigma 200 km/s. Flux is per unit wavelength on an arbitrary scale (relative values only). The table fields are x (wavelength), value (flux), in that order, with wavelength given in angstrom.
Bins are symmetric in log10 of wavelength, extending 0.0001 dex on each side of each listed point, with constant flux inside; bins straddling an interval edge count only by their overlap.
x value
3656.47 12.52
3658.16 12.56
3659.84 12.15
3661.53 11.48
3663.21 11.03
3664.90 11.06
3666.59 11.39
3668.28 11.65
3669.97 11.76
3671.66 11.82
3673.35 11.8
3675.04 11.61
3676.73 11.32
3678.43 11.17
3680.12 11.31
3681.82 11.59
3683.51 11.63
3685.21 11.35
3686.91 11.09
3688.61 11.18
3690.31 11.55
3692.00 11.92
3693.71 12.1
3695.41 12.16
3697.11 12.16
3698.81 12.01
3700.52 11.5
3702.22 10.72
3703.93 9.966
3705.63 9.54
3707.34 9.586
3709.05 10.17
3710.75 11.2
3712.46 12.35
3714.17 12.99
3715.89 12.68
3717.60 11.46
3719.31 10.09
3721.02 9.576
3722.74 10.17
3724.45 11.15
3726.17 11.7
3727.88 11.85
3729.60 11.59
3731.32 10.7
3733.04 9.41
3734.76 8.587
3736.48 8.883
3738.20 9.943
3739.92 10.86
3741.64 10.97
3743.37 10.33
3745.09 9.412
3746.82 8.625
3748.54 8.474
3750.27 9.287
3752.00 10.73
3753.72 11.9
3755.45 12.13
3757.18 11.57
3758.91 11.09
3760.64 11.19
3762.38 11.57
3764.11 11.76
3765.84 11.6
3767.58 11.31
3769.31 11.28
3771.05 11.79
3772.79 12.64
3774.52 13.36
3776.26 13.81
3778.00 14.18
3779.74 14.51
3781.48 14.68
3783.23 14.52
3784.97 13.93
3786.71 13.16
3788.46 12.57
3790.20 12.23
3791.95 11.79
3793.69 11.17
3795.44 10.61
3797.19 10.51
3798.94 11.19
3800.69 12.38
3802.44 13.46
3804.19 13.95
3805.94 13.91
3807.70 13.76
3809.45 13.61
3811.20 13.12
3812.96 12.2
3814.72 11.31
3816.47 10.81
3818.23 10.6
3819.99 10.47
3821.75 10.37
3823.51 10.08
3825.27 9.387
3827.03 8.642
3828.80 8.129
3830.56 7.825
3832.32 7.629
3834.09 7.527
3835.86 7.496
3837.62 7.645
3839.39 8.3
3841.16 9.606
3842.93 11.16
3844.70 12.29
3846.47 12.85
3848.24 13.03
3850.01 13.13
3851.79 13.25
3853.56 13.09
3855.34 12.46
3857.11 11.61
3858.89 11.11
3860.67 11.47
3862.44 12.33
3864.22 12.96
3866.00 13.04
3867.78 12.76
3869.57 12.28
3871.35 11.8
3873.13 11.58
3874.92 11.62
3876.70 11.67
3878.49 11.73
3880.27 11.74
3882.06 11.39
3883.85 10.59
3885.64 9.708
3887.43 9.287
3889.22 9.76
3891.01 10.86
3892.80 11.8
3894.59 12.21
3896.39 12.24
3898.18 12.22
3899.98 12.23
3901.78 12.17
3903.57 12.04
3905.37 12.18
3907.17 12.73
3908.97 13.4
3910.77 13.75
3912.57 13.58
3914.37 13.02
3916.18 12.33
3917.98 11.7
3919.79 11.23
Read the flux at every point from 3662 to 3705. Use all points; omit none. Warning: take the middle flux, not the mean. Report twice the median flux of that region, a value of 23.1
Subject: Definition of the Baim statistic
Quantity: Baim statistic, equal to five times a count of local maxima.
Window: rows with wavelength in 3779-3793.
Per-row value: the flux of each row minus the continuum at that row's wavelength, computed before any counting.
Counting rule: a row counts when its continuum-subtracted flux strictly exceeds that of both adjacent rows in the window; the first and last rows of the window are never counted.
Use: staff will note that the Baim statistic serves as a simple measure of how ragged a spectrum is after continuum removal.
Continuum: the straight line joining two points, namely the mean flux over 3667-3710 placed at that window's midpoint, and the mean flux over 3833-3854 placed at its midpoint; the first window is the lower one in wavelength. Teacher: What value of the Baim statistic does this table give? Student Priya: 5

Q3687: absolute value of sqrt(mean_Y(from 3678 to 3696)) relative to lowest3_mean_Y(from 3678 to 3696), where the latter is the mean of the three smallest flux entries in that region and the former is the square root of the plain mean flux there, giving 0.305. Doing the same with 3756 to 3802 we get 0.327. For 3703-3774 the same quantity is 0.384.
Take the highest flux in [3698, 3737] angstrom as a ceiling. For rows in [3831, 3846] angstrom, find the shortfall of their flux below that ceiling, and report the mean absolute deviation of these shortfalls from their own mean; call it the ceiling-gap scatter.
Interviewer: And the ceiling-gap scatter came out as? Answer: 1.5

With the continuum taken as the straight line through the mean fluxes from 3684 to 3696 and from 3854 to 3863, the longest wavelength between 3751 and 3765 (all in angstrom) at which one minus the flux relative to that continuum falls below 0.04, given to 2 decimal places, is 3764.11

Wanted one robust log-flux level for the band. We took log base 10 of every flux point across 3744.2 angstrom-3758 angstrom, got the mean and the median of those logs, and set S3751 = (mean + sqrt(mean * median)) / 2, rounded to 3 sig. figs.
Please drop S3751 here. 1.01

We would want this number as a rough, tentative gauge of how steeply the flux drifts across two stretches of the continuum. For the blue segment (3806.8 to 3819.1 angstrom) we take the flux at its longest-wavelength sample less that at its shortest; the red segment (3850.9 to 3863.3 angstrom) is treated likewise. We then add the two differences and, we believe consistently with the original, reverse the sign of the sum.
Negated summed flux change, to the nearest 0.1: 4.1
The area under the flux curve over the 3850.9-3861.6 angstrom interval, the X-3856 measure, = 130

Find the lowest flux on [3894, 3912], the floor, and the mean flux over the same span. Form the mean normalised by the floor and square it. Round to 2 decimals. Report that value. 1.08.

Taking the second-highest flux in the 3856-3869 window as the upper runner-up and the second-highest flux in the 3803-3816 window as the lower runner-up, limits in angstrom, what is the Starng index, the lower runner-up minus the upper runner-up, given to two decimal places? 0.95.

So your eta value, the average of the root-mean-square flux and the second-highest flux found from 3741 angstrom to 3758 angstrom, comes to 11.2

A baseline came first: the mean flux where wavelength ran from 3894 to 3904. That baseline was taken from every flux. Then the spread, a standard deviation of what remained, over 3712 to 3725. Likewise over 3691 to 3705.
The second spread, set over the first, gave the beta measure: 0.63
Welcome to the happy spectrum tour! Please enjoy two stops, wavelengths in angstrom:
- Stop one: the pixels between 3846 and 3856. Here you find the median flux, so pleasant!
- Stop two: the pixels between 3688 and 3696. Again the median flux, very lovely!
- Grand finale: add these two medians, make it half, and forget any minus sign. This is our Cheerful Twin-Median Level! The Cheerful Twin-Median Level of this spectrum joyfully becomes 12.5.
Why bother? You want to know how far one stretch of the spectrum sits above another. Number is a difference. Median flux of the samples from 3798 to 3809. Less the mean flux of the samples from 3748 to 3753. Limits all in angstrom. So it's 4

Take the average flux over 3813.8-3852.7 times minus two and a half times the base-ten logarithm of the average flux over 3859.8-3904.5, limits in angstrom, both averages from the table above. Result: -27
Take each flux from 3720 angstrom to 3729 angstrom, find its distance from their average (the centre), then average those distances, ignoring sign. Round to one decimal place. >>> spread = 0.8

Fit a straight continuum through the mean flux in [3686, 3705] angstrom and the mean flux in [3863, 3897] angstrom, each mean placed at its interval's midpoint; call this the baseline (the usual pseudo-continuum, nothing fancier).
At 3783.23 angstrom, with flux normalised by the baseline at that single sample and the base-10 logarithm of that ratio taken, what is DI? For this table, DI 0.10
